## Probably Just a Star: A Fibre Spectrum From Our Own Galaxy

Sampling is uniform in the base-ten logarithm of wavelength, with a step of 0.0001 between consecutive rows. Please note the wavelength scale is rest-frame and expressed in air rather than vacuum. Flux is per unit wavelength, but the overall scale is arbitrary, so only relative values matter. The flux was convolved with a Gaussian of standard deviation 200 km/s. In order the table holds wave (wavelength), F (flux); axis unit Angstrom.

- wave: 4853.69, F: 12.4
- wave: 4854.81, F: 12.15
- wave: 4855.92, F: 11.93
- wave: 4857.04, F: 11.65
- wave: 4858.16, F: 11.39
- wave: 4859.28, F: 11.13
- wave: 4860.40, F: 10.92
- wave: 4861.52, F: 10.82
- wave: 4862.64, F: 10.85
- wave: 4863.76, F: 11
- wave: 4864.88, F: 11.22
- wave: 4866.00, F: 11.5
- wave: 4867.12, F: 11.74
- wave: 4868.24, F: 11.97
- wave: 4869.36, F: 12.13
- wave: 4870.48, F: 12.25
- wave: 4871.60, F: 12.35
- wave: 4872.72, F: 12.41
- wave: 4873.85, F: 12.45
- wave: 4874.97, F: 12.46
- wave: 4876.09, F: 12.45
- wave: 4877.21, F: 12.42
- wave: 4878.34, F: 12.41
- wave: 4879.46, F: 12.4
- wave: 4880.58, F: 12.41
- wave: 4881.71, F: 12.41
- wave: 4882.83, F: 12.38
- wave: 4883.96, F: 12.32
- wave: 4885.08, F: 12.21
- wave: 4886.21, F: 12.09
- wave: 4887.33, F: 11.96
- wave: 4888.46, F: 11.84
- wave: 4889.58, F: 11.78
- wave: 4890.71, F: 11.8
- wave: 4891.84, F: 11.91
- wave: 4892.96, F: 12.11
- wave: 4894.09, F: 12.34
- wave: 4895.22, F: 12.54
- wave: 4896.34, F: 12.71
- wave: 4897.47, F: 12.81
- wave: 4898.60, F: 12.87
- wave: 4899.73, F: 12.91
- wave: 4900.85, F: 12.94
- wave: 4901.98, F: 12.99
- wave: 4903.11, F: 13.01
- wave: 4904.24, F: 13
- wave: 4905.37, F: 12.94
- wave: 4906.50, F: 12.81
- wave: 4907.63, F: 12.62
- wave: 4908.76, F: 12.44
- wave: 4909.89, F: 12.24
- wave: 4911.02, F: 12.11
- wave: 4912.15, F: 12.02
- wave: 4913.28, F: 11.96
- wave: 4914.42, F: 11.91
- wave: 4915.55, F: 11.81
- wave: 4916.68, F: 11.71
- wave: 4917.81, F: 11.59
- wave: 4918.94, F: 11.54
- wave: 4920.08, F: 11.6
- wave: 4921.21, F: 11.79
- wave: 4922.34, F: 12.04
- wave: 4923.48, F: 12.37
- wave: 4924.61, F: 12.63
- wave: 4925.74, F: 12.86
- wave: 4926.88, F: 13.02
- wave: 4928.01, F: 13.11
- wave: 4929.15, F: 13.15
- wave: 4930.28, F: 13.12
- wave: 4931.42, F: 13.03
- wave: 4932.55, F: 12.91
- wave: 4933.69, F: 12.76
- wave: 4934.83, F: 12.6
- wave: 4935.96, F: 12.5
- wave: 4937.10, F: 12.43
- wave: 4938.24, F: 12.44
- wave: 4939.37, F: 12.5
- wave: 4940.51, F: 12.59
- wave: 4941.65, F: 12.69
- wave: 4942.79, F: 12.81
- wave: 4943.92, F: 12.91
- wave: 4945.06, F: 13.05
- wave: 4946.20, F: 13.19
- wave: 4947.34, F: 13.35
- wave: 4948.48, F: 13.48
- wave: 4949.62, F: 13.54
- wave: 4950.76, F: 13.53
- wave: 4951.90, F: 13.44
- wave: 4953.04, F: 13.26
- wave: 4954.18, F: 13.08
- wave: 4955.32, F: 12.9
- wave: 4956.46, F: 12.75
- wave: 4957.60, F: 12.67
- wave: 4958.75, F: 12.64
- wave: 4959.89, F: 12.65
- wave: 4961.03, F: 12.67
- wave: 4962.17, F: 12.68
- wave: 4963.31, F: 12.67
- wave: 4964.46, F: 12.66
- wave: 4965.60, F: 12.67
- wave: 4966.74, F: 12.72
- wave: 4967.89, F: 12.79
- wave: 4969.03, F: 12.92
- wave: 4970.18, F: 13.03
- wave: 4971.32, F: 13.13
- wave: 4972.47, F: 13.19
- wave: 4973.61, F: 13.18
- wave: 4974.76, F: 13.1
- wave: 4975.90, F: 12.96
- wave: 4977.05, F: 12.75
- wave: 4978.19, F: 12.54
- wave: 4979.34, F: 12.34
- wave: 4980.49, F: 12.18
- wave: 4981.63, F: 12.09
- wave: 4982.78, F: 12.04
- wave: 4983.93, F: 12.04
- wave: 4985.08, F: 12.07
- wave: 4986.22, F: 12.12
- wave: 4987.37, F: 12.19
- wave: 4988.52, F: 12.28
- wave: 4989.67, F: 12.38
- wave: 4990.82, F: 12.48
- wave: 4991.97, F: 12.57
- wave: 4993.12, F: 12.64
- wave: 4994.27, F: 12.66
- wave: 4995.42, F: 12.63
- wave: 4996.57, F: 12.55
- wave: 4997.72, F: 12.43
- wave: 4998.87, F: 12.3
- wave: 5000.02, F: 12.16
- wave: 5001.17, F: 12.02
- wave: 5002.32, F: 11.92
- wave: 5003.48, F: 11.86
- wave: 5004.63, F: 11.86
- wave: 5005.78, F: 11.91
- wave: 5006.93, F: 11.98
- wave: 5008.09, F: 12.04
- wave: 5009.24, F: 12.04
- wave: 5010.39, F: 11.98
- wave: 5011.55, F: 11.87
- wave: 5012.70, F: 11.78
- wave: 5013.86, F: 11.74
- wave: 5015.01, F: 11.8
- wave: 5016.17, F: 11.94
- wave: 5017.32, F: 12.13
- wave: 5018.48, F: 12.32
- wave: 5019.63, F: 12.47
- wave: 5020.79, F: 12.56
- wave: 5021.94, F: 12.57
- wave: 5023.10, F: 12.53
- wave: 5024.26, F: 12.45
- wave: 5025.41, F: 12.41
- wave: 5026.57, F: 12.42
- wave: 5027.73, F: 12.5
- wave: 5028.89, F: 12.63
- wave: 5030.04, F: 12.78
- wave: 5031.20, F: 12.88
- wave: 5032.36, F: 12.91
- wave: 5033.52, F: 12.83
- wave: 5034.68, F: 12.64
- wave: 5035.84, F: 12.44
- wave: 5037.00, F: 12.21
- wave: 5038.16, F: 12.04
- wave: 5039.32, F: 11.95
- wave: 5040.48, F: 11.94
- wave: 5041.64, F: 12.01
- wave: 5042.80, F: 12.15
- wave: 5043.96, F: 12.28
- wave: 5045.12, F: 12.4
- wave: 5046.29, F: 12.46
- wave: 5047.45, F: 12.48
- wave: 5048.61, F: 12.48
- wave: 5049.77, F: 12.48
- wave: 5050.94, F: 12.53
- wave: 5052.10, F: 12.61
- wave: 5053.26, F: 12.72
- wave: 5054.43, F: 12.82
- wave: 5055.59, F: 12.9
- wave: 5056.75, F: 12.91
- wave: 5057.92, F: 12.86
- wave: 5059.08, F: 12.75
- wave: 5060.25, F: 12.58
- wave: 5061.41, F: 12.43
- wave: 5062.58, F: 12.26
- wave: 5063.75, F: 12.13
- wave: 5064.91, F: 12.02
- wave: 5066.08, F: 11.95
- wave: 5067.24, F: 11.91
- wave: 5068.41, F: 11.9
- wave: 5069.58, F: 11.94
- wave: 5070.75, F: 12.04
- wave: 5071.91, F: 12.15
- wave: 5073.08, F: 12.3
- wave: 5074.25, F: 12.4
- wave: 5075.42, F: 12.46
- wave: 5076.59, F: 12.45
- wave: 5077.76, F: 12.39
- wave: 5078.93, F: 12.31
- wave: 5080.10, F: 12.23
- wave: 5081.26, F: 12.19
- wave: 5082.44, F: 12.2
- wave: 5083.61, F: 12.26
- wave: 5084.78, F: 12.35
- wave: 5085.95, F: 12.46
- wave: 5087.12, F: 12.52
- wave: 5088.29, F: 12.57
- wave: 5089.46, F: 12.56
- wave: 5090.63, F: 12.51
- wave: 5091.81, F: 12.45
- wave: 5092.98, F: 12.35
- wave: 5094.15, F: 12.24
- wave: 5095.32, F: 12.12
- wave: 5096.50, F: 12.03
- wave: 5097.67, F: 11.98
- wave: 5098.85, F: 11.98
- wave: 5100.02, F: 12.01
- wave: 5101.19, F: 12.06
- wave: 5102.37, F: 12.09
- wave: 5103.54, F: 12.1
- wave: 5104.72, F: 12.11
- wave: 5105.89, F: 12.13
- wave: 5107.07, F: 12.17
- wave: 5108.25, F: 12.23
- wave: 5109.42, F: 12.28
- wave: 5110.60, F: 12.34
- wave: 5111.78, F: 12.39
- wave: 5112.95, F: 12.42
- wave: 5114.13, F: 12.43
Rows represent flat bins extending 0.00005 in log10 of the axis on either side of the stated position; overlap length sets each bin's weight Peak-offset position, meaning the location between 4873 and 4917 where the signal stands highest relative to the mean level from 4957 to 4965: 4903.11 Angstrom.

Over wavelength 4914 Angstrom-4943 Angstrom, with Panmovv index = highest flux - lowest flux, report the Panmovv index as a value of 1.6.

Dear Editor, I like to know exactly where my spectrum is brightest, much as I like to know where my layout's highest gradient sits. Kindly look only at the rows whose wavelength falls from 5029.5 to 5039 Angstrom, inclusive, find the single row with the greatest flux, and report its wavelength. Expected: 5032.36 Angstrom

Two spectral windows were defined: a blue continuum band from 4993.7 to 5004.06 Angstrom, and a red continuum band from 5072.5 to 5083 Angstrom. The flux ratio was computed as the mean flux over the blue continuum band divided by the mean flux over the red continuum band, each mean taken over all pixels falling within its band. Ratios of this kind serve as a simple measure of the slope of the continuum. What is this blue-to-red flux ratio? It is 1.00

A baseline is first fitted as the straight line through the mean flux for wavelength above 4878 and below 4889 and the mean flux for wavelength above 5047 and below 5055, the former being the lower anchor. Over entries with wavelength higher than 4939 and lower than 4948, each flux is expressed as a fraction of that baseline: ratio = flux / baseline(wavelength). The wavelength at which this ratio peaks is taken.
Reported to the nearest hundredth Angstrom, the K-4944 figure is 4947.34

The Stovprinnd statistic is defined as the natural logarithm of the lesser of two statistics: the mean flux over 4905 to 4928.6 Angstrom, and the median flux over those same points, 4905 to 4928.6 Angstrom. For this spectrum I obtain 2.49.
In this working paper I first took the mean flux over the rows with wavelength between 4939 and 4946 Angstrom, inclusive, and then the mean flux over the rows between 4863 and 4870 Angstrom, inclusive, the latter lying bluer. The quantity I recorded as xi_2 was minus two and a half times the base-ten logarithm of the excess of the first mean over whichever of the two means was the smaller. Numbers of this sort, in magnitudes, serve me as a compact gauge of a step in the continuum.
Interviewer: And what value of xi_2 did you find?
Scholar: 0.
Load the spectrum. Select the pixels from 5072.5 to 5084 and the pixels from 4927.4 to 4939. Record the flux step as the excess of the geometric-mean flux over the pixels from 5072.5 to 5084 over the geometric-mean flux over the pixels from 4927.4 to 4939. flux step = -0.48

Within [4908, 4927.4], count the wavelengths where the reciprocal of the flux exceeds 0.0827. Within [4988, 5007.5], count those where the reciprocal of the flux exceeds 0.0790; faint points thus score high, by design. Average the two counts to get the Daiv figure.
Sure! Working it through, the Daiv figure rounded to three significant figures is 13.0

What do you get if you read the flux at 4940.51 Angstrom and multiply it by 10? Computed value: 126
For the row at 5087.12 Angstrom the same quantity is 125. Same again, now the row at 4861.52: 108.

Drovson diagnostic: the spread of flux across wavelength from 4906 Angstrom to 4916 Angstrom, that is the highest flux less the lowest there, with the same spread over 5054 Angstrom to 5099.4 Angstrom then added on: 2.0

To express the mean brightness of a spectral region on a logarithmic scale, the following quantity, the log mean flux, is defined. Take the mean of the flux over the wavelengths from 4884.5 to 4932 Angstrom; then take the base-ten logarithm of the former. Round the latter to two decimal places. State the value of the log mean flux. 1.09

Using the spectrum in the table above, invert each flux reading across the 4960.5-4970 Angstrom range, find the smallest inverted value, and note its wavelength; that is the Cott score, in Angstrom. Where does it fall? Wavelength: 4969.03 Angstrom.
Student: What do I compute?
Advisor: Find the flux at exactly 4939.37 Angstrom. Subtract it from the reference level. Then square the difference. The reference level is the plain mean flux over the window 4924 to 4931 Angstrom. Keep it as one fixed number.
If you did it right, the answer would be 0.23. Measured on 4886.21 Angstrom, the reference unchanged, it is 0.80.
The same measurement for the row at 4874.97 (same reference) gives 0.27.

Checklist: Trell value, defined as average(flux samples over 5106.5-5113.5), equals 12.3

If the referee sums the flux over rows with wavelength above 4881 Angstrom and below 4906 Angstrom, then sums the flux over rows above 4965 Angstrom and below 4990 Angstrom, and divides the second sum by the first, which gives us 1.01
